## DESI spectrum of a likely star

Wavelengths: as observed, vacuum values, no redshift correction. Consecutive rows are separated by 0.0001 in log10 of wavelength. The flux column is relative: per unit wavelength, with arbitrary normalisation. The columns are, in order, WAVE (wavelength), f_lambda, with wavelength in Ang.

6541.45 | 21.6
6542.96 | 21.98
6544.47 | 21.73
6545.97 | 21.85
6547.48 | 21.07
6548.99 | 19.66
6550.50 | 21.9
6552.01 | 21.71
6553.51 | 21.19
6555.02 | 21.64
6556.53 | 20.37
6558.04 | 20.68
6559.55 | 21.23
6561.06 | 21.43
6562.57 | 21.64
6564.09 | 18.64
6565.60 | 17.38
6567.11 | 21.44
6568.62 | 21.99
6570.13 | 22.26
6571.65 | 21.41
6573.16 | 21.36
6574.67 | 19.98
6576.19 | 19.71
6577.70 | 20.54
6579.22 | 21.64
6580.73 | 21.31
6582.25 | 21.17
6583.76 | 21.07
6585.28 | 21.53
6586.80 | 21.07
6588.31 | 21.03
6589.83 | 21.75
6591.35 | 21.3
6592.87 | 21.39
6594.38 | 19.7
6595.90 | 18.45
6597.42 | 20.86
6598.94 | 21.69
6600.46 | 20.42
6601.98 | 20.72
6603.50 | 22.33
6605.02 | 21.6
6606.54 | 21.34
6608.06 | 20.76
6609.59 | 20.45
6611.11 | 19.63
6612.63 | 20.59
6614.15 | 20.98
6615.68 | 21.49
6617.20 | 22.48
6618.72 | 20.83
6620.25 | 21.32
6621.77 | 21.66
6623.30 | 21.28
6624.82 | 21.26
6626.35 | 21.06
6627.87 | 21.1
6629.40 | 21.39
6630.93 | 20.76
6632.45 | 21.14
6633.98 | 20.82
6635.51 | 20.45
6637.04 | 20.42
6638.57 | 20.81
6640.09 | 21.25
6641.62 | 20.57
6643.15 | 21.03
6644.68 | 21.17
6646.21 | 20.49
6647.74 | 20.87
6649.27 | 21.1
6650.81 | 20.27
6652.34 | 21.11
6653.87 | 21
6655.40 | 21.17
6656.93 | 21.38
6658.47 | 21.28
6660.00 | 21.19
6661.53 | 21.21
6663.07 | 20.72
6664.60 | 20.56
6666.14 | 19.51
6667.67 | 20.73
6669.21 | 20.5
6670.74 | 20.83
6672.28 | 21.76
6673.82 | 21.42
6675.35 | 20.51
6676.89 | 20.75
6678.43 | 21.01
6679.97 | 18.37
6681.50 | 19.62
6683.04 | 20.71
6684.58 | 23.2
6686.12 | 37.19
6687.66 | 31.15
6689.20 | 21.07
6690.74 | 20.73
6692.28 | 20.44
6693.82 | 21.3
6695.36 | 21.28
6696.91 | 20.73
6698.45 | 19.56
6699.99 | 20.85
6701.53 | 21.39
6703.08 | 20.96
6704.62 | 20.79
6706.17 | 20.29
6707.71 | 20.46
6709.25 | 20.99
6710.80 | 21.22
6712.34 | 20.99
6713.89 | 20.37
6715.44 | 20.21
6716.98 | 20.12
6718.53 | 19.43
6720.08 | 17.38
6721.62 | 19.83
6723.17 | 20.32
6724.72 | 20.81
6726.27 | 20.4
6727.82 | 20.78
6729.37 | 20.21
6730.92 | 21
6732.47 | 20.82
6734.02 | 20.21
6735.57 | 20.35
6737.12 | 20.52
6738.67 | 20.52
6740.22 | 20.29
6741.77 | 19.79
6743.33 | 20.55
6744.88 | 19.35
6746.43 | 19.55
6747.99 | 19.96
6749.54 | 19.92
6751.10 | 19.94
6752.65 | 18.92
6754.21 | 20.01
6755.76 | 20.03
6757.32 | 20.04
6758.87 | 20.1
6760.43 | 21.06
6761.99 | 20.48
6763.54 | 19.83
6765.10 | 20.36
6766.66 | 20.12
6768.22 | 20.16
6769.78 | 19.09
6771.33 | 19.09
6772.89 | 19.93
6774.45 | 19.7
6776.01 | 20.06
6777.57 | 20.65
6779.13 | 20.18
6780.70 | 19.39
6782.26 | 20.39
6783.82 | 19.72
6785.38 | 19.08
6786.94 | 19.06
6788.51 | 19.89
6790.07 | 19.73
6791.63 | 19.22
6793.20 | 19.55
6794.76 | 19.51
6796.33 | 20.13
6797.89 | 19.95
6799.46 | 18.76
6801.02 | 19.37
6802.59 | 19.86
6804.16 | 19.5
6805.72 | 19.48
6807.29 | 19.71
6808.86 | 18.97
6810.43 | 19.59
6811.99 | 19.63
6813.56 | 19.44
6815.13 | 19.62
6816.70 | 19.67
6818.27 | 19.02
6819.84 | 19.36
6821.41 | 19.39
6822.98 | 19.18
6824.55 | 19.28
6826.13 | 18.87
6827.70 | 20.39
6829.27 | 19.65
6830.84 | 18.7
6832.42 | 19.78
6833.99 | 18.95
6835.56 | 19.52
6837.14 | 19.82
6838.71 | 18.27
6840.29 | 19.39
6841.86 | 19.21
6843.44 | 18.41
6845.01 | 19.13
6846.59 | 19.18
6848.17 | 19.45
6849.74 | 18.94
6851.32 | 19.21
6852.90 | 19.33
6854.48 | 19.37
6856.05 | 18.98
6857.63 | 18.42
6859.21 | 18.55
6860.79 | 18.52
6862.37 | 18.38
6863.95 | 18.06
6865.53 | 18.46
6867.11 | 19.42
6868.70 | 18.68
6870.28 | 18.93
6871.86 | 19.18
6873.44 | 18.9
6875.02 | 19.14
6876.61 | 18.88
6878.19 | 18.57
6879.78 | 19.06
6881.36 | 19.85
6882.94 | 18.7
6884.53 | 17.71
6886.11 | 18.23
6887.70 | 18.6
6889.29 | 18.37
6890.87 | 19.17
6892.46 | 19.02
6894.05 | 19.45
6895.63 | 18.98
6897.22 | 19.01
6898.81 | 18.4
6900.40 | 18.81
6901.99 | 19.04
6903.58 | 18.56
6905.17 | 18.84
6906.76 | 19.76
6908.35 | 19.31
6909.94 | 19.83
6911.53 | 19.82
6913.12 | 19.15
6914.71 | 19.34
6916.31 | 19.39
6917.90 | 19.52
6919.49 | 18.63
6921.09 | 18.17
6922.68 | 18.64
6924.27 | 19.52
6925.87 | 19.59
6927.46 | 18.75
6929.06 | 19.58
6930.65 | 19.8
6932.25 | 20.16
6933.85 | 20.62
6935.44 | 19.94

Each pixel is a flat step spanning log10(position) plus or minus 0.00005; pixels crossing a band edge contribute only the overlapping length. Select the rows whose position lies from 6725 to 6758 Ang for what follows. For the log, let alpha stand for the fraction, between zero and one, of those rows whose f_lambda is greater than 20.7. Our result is 0.14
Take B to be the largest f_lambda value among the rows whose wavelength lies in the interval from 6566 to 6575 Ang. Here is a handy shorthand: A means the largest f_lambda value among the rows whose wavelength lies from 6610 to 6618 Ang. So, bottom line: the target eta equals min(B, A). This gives 22.3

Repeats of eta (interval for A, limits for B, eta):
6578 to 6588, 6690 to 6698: 21.3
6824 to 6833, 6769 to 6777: 20.1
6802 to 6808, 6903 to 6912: 19.8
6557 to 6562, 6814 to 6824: 19.7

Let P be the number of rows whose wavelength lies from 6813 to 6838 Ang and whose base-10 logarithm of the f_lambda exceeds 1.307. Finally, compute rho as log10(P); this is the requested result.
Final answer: 0.00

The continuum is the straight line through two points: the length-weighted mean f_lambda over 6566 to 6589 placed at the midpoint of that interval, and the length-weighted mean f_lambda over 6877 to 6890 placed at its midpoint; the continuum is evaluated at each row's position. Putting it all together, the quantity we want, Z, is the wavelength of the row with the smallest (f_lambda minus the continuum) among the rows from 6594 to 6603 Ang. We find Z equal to 6595.90 Ang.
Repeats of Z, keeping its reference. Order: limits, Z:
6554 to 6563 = 6556.53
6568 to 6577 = 6576.19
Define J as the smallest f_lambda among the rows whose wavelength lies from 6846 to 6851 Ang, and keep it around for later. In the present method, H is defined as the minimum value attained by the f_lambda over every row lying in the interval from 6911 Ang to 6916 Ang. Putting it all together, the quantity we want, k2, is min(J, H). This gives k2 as 18.9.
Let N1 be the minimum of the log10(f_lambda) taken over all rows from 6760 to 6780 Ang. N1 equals 1.28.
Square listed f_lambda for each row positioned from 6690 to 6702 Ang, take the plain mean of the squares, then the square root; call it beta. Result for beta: 20.8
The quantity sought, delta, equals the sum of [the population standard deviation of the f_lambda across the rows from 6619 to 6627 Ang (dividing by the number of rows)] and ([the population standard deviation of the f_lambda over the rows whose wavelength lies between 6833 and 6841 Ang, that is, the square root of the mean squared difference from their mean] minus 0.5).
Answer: 0.2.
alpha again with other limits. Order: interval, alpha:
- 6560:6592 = 0.76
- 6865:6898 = 0.00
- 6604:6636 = 0.81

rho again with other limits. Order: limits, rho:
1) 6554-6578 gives 1.08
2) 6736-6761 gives 0.70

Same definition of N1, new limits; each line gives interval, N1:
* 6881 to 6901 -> 1.25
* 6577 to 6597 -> 1.27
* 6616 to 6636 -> 1.31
